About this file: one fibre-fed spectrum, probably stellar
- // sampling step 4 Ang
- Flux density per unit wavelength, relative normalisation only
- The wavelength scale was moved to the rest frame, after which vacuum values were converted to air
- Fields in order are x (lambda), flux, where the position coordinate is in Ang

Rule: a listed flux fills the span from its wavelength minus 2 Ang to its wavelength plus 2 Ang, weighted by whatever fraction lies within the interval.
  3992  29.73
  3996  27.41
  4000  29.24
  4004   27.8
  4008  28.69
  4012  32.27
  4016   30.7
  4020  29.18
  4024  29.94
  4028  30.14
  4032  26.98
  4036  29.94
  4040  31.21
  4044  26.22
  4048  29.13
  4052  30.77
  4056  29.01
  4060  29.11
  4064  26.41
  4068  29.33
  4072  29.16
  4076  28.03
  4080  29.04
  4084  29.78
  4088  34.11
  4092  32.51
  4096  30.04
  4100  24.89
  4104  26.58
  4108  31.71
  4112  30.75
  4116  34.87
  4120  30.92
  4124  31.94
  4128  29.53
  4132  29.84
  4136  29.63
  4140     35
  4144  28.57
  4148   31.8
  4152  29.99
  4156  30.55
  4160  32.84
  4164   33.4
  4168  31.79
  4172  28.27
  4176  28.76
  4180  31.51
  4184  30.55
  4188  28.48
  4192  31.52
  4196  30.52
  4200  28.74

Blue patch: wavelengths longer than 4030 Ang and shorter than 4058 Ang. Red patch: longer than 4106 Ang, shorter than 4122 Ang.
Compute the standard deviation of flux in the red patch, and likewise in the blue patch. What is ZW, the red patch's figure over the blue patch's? 1.0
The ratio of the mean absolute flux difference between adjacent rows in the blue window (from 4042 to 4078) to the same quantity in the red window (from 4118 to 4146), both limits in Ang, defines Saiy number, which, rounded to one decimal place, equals 0.6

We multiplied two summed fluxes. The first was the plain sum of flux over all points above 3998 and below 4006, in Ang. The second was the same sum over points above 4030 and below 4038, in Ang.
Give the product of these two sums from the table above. 3247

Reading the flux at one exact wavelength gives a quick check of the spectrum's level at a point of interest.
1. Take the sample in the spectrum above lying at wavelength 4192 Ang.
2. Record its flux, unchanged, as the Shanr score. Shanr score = 31.52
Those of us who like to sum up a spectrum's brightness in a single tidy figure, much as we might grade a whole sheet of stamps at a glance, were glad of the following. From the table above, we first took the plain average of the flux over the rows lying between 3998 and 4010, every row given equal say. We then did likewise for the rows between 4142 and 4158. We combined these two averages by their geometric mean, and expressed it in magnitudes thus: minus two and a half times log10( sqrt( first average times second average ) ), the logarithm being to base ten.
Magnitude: -3.671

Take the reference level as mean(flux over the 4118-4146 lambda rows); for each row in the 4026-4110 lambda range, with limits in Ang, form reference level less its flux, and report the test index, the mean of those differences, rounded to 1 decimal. 1.5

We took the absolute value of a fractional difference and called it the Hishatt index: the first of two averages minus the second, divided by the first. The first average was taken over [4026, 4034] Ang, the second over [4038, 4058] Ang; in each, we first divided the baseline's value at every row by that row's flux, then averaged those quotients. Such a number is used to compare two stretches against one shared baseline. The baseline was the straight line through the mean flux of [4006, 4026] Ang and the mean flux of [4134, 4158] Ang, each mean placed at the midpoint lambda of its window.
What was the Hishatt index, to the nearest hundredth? 0.02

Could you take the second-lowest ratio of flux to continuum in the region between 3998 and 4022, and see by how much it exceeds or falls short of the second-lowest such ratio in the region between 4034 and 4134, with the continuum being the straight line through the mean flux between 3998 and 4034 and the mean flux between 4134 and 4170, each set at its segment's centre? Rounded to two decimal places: 0.12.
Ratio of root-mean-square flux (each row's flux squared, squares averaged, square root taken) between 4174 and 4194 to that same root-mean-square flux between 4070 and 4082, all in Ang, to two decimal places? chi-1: 1.05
